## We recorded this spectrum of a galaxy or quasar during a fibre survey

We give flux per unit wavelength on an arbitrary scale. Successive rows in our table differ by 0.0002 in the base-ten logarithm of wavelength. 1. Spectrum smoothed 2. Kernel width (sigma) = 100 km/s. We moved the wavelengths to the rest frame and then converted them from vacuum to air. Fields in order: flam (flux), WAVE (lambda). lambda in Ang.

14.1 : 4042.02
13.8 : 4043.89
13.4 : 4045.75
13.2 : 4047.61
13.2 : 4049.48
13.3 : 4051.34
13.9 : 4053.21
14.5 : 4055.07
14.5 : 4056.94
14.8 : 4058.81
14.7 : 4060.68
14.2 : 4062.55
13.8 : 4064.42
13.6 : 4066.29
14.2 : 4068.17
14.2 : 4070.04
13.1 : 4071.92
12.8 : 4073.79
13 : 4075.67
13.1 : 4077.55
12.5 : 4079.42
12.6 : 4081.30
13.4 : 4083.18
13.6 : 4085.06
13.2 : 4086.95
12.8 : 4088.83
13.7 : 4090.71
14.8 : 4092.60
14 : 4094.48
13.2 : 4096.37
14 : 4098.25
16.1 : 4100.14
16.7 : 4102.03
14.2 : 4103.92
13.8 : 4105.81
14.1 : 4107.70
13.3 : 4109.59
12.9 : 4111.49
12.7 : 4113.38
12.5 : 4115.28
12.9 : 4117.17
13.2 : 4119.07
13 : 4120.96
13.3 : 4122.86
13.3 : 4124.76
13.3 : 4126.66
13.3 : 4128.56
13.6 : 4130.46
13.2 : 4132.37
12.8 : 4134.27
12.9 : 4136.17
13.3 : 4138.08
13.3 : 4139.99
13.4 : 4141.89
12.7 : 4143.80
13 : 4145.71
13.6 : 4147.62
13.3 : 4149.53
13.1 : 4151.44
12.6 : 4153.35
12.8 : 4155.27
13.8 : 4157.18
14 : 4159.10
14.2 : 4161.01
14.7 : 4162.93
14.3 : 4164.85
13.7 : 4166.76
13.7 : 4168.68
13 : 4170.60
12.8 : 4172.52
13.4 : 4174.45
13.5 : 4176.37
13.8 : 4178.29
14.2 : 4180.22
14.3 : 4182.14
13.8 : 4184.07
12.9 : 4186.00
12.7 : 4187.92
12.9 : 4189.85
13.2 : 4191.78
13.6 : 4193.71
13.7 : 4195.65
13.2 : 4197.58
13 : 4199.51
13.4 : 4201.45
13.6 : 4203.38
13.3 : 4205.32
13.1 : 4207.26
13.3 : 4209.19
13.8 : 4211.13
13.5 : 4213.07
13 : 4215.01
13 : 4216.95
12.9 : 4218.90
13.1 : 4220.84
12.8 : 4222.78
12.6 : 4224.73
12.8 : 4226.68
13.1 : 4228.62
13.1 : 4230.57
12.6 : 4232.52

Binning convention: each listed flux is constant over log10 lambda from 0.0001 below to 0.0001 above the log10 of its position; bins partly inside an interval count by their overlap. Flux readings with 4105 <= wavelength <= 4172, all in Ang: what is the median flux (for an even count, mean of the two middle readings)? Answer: 13.3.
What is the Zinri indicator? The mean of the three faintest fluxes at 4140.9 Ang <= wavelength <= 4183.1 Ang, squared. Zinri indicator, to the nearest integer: 161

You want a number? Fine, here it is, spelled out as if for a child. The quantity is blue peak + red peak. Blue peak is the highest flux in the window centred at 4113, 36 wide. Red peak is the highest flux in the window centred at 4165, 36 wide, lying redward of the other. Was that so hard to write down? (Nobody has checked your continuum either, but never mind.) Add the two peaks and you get 31.4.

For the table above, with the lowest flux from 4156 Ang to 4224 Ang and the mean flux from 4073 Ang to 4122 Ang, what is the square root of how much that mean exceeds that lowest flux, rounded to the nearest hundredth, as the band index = 0.92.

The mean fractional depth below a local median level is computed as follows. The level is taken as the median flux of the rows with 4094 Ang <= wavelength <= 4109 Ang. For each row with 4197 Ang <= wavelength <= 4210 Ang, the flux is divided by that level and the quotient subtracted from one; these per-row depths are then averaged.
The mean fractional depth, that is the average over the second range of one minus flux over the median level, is 0.06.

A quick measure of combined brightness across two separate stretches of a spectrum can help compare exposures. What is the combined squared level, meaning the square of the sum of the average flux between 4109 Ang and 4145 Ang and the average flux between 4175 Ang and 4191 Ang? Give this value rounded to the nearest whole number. 708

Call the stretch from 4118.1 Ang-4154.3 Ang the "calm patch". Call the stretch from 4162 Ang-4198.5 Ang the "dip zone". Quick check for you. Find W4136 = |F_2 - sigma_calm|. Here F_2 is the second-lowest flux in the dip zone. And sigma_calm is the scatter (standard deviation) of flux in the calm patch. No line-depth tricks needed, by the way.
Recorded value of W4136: 12.5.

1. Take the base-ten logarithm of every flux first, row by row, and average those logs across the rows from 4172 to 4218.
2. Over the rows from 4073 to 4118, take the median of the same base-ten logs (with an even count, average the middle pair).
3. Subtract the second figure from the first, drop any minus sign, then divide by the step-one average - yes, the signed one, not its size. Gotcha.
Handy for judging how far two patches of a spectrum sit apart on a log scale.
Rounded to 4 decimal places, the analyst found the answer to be 0.0034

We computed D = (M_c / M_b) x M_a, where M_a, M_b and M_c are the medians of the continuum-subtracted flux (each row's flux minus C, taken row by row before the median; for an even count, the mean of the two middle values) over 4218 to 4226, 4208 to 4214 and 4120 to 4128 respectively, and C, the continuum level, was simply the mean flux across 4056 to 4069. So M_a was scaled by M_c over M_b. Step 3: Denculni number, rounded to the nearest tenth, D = -1.8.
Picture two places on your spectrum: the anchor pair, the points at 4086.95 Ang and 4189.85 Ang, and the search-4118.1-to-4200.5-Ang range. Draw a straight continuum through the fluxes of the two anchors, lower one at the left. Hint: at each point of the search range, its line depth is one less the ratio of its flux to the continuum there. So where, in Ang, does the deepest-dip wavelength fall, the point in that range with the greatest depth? 4153.35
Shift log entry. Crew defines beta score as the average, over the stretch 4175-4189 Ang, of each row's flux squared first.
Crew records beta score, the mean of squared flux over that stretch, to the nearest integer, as 185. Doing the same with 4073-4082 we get 164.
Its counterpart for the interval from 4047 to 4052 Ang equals 175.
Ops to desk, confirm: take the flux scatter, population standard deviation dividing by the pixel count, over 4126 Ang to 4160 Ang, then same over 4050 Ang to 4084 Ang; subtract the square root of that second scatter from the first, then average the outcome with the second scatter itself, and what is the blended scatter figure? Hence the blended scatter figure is 0.12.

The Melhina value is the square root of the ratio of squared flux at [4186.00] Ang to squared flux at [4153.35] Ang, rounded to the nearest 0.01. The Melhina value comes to 1.02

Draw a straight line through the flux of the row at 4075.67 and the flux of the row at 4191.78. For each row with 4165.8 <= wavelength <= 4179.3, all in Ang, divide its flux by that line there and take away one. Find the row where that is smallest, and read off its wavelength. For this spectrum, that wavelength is 4172.52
